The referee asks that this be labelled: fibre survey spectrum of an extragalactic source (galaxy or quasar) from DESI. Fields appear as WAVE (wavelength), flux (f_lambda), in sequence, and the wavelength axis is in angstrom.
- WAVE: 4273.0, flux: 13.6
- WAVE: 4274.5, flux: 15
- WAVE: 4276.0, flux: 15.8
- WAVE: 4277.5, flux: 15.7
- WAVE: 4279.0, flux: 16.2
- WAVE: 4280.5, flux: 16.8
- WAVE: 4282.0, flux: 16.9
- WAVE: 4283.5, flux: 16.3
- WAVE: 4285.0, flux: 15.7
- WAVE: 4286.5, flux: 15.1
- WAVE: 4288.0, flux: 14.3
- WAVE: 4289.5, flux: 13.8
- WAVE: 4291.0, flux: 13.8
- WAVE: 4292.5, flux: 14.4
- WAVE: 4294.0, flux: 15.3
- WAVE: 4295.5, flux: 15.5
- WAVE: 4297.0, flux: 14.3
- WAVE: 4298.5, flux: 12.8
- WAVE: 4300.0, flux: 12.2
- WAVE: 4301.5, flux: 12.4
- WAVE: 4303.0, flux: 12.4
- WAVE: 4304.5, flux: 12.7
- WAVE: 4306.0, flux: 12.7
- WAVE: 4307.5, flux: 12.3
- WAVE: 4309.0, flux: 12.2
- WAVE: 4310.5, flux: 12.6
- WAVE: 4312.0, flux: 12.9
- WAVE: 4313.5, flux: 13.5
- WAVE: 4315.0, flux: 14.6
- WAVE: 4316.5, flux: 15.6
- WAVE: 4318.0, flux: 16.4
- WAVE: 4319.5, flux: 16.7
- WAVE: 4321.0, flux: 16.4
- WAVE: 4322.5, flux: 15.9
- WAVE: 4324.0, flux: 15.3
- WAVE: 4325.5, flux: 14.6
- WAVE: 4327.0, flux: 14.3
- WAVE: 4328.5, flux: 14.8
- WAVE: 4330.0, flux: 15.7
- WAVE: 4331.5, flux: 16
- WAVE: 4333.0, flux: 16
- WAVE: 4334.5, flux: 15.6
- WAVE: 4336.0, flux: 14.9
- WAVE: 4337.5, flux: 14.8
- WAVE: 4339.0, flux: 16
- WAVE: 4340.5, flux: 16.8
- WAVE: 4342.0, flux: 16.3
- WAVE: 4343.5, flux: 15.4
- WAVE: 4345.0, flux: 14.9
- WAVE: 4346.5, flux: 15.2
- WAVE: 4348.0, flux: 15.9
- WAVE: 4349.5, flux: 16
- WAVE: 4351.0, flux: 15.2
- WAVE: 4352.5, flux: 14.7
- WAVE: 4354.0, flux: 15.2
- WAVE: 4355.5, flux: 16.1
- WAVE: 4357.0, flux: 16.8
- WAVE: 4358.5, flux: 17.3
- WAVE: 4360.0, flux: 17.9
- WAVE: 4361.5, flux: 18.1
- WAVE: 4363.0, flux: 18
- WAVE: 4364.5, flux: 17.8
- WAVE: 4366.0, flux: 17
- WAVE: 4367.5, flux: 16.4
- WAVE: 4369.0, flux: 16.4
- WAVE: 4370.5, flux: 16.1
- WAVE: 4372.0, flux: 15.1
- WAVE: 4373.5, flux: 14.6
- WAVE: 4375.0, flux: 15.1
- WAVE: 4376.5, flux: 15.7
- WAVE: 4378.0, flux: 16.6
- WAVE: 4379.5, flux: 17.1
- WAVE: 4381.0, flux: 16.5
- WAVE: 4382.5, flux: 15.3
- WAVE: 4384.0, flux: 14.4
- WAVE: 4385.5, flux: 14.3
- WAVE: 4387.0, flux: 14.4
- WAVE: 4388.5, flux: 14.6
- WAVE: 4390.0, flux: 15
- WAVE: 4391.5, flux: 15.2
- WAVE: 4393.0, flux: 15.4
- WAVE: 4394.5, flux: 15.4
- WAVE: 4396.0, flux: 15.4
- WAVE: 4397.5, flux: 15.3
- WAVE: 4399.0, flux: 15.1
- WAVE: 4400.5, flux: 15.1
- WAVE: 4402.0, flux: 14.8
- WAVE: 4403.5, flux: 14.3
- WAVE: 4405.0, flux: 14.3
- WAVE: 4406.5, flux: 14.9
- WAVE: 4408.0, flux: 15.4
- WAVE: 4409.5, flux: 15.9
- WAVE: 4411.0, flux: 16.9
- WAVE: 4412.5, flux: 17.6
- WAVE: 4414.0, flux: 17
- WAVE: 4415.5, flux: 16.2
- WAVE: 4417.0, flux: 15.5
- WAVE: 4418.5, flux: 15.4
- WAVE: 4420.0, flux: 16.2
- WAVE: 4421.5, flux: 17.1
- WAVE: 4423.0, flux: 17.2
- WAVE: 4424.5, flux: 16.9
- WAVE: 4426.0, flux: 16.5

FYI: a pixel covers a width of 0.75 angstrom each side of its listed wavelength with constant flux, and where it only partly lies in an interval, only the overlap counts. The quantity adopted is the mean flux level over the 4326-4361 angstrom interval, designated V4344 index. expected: 15.7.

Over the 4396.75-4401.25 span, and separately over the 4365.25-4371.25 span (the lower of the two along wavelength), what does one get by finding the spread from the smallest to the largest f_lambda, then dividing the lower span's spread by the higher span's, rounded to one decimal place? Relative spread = 4.5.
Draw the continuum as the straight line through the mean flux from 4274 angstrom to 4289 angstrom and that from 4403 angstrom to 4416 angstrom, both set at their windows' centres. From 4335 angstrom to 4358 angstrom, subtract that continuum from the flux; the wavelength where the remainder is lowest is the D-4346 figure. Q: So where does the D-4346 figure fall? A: 4352.5 angstrom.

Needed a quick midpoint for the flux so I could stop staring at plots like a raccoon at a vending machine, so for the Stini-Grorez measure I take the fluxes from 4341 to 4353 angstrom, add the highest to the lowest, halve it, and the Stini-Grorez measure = 15.5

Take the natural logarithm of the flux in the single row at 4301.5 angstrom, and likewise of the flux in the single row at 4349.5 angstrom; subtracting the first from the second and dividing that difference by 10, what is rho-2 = 0.025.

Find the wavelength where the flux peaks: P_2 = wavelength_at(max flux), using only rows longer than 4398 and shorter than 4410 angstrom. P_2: 4409.5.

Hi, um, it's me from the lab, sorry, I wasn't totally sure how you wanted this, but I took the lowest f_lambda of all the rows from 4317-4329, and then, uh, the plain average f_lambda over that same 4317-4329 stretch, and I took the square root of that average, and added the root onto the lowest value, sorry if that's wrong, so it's 18.2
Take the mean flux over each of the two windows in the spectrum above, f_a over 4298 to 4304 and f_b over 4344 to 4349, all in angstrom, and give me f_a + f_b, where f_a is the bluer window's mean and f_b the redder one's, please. 27.8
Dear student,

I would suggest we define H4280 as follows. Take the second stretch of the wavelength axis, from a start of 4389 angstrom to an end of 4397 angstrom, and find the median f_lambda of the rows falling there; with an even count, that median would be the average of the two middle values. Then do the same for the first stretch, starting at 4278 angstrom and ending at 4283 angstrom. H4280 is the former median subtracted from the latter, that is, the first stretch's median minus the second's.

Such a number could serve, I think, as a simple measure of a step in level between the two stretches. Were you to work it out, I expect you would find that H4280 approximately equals 1.4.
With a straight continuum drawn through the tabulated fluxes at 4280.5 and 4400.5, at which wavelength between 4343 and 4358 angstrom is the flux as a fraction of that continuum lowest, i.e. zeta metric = 4352.5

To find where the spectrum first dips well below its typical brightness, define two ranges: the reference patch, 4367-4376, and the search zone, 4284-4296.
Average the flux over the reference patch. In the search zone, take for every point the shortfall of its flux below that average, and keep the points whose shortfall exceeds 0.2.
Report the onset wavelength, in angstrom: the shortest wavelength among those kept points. 4286.5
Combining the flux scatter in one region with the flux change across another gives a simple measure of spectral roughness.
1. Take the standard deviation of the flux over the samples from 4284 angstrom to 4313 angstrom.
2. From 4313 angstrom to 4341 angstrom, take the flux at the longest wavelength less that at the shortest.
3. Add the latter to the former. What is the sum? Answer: 4.5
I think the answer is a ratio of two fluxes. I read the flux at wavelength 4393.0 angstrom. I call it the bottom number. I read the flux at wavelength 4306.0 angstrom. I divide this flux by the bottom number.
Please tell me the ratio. 0.82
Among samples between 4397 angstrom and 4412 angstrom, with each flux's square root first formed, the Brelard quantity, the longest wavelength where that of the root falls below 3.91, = 4406.5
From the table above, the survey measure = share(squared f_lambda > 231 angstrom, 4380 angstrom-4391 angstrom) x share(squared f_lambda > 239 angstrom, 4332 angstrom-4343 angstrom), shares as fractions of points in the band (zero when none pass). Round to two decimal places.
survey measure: 0.20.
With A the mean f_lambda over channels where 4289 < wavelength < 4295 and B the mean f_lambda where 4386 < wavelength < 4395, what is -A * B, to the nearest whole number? -215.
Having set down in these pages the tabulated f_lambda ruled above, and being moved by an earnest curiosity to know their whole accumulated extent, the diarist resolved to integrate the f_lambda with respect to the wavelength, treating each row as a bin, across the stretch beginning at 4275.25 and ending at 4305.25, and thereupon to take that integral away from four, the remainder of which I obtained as -435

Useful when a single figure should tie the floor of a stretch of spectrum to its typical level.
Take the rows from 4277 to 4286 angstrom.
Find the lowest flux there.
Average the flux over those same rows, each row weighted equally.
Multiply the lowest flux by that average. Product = 255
